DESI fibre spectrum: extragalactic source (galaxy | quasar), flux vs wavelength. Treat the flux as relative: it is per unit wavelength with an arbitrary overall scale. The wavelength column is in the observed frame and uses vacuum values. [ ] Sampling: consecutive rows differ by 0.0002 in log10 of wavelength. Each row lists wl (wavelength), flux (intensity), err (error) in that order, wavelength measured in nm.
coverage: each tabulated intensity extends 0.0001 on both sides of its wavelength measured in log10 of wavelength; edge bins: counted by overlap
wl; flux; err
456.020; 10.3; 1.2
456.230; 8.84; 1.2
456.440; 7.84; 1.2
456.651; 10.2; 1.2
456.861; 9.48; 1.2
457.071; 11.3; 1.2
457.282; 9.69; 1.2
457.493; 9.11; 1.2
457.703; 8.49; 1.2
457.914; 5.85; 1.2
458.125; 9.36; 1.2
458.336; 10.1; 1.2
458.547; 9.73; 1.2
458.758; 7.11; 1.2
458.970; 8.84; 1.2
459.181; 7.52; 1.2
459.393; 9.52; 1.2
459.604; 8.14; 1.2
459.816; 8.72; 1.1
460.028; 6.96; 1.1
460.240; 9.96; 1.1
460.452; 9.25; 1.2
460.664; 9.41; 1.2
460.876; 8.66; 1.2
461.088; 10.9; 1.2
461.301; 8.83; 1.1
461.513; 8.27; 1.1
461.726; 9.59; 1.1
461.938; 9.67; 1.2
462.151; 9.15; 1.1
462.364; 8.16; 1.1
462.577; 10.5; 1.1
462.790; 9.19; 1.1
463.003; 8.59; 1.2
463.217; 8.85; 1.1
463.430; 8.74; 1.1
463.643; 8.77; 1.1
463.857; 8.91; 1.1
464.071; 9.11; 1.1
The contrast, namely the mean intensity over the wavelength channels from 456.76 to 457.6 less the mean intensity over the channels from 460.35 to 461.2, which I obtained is 0.3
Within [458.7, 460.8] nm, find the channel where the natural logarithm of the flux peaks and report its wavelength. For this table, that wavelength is 460.240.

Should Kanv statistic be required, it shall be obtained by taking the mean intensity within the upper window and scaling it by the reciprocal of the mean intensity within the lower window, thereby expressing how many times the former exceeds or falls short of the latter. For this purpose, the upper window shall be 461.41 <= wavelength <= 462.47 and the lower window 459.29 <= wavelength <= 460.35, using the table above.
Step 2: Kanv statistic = 1.04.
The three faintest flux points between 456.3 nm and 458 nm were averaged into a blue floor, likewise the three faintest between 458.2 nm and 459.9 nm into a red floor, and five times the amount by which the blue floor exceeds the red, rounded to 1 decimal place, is -1.0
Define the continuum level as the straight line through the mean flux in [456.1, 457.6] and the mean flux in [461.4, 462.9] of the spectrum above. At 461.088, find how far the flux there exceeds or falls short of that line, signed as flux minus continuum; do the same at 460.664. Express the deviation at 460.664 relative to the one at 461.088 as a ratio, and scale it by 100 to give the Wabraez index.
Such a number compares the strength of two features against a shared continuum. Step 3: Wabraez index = 7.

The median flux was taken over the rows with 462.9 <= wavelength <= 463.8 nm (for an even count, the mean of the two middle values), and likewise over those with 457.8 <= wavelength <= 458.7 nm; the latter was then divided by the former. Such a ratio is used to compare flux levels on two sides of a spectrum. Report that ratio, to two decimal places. 1.09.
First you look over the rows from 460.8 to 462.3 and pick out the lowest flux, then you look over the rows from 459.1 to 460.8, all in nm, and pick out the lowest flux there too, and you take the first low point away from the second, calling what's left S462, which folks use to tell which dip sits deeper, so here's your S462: -1.3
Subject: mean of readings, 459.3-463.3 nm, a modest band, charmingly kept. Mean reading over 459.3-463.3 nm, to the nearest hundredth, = 9.07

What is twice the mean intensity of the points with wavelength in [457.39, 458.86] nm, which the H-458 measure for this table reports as 17.1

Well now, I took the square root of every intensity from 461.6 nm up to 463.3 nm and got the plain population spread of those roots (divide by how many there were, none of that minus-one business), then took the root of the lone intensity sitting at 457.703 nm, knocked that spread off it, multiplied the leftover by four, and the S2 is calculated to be 11.2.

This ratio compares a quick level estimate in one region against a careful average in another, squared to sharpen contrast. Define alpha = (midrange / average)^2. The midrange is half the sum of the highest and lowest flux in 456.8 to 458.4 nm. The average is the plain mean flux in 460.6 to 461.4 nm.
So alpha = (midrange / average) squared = 0.82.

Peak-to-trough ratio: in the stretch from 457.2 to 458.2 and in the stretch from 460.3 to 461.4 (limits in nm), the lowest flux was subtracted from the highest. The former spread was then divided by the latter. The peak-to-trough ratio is 1.7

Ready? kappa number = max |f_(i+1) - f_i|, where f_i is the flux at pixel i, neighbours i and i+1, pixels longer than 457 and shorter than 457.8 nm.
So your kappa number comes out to 1.6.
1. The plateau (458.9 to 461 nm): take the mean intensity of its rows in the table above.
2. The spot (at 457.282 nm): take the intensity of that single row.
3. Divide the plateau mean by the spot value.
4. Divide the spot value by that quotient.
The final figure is 10.8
